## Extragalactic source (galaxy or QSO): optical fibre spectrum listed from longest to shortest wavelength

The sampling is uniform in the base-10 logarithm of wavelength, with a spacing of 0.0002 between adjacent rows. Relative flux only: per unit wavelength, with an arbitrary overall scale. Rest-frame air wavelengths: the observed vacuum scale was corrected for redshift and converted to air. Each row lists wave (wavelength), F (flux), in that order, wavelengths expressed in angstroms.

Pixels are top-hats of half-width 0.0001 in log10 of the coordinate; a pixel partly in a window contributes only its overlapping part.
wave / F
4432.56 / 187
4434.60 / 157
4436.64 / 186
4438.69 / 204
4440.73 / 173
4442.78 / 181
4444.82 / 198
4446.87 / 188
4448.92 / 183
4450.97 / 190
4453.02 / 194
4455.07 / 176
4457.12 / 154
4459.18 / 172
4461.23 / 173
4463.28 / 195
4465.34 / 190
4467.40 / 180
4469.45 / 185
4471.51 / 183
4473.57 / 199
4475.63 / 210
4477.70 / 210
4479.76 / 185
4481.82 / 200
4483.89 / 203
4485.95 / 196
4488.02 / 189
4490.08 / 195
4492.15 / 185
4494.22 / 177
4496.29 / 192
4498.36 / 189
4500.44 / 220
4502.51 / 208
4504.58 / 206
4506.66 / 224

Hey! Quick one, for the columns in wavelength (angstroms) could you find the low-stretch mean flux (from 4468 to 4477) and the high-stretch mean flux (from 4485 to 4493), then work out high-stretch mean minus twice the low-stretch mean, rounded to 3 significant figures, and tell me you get -197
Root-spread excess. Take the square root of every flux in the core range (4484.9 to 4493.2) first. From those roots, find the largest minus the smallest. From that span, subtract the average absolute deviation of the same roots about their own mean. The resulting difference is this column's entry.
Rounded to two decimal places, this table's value 0.24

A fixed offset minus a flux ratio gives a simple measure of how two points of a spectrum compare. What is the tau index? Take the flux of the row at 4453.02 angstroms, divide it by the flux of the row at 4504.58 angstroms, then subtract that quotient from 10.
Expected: 9.06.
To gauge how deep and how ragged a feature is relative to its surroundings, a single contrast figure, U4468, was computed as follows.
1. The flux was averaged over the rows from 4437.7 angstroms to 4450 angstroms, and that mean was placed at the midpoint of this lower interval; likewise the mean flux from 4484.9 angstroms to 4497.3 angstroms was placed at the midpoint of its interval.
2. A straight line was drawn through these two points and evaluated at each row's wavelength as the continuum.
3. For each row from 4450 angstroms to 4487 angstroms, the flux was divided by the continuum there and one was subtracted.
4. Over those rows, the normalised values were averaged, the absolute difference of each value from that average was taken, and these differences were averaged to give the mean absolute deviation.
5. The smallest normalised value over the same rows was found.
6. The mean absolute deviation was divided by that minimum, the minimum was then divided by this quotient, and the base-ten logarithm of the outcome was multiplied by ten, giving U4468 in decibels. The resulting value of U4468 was -3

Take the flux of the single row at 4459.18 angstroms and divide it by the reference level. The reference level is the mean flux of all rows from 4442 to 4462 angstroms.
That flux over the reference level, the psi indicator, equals 0.95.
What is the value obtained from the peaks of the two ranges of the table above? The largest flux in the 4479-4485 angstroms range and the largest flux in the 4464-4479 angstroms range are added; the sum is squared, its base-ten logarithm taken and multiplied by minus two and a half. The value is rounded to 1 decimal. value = -13.1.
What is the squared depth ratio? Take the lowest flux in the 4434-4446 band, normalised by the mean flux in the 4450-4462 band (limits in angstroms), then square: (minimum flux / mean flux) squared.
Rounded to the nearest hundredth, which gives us 0.79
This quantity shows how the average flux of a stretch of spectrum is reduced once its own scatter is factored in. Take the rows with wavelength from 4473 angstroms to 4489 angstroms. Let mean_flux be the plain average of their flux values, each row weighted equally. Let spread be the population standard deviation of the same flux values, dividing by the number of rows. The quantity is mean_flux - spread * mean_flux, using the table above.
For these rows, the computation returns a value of -1472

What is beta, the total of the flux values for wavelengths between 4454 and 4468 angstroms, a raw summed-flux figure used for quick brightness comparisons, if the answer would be 1240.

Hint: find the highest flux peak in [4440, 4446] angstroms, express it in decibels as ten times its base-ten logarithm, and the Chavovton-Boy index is 23.0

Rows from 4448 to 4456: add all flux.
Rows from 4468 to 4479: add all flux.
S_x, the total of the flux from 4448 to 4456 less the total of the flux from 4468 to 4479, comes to -244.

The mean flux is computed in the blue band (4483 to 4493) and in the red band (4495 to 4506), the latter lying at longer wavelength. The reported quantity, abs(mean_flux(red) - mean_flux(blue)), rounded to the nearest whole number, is 9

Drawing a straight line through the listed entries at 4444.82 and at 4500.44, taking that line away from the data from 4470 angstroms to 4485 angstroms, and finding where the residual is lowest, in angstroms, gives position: 4479.76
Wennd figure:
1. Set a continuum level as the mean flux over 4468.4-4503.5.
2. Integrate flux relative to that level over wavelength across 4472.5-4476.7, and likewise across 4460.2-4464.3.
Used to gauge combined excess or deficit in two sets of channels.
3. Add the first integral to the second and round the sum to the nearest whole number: -11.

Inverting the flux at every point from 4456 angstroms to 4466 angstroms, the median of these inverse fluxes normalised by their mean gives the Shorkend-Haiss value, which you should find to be 1.01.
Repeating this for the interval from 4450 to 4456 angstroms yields 0.98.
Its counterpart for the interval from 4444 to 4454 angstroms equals 1.00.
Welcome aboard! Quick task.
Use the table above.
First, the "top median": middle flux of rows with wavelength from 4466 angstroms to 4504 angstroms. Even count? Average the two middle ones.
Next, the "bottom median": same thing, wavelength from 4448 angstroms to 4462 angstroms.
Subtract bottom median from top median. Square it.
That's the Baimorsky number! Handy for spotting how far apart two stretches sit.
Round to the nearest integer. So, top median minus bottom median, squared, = 306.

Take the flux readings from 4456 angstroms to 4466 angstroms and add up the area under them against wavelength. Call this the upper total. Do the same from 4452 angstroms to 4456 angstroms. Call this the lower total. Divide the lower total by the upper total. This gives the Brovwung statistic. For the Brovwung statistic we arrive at 0.42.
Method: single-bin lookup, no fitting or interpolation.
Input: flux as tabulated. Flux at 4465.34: 190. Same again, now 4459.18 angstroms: 172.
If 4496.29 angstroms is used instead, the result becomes 192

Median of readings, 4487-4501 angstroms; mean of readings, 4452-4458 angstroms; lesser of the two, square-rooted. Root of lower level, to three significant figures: 13.2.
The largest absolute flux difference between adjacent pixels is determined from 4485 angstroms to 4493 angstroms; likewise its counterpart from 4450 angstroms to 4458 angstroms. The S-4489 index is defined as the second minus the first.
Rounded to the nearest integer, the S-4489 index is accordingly 12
